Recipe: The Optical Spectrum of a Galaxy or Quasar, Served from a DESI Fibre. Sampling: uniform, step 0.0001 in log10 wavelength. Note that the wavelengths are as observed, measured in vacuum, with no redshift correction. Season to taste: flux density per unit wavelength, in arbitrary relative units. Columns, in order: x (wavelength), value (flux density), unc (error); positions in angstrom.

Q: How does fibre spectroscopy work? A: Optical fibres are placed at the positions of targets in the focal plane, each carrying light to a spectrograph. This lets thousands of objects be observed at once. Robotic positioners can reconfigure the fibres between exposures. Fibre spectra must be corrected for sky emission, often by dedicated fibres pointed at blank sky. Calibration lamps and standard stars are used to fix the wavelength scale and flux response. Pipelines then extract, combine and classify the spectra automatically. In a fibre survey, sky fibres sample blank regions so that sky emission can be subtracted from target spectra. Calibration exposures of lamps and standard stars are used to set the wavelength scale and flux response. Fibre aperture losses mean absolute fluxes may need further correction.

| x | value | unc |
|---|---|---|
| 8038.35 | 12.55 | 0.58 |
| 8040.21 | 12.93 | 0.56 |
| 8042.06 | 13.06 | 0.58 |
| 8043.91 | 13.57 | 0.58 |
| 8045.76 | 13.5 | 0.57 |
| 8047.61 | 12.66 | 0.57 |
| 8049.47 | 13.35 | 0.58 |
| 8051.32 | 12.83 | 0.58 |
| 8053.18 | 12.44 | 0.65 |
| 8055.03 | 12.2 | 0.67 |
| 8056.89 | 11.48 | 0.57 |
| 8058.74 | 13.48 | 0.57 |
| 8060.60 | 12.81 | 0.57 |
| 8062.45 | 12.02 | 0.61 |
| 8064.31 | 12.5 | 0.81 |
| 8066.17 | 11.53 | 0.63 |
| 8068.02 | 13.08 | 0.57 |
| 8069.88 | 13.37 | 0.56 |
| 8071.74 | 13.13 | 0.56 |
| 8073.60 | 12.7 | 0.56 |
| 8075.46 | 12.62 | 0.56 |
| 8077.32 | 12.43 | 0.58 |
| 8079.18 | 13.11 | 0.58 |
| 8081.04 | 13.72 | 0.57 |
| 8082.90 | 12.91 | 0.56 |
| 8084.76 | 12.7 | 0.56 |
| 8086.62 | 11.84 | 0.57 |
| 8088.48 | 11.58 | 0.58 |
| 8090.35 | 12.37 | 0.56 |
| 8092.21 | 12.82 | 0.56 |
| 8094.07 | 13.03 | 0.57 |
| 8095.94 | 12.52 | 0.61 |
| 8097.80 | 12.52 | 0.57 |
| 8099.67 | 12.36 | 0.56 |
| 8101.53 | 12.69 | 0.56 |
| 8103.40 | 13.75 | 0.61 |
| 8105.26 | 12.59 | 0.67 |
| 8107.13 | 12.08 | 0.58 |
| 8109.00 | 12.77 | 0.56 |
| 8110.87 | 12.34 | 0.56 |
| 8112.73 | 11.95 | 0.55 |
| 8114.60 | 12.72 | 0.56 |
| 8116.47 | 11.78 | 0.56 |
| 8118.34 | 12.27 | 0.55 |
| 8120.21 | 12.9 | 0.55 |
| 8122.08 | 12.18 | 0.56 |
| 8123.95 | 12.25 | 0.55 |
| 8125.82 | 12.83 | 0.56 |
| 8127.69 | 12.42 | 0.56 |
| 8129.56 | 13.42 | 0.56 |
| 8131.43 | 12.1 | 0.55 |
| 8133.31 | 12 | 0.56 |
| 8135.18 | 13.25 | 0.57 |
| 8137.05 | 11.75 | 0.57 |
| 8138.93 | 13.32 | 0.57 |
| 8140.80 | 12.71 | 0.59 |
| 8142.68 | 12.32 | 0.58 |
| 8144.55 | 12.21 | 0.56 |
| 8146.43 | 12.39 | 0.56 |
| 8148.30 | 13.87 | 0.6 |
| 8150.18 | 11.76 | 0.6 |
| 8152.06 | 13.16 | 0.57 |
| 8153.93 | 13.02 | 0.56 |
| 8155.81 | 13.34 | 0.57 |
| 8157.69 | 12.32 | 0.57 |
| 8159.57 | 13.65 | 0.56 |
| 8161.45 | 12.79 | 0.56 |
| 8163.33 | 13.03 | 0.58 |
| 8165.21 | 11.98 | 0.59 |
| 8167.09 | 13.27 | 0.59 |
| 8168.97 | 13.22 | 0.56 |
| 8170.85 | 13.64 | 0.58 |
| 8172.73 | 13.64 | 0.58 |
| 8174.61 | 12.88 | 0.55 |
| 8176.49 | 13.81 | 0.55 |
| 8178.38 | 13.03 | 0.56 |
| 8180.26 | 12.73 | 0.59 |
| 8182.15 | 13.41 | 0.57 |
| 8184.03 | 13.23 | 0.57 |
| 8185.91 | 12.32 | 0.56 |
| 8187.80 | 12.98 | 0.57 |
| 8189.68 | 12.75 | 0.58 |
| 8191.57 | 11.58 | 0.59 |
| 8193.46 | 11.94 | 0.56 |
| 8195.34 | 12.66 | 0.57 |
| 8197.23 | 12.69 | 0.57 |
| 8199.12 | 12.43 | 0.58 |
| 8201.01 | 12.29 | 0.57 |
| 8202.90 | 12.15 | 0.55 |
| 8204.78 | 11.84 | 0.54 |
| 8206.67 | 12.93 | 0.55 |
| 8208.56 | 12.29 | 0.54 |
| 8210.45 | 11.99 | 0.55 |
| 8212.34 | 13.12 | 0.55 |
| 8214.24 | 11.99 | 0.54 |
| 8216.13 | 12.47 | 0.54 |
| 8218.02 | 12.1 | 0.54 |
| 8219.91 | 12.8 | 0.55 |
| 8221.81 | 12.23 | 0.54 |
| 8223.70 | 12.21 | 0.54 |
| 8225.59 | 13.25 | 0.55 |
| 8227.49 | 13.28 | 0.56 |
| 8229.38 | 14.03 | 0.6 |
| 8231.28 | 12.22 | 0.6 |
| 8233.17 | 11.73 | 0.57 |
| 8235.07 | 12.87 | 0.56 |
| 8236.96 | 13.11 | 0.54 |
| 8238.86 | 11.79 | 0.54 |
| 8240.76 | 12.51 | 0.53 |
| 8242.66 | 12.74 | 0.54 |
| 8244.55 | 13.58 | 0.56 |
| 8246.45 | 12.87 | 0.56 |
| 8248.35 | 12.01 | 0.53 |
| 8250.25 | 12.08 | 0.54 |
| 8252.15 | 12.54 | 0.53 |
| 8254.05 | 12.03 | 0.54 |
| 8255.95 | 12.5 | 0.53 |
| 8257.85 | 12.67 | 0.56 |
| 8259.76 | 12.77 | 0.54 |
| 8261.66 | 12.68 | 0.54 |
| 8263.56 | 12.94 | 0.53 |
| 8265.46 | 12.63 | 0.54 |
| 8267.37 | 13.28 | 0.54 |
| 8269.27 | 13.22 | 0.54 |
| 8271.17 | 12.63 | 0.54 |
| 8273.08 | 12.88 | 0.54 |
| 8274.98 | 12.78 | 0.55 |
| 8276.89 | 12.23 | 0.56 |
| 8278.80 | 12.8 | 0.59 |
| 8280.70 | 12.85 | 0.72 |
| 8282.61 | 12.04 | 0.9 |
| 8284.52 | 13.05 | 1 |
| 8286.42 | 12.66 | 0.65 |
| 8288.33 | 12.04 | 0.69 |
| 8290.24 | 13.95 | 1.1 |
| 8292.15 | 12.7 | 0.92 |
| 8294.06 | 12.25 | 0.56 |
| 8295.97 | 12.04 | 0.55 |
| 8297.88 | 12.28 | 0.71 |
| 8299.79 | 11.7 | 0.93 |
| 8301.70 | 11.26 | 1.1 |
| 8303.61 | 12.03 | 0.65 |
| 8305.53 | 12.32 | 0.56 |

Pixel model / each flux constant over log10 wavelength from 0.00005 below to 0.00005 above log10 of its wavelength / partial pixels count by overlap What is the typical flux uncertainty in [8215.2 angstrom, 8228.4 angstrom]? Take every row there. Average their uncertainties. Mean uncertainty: 0.546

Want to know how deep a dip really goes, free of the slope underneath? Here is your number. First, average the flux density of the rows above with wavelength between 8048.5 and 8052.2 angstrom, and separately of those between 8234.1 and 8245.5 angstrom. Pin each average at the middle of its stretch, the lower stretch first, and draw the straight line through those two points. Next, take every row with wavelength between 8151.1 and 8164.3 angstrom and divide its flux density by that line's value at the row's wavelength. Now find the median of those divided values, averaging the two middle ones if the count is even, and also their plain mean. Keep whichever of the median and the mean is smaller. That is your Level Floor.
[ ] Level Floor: 1.010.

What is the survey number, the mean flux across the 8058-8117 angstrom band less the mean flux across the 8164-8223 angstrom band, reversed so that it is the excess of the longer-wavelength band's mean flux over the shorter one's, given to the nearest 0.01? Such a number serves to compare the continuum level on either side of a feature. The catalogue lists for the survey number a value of 0.04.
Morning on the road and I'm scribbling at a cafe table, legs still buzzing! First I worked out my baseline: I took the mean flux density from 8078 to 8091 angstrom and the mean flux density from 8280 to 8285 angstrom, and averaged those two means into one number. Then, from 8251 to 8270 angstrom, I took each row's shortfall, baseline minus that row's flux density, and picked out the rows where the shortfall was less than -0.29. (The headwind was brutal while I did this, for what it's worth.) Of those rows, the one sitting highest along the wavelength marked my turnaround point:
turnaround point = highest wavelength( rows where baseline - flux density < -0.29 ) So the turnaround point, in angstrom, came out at 8269.27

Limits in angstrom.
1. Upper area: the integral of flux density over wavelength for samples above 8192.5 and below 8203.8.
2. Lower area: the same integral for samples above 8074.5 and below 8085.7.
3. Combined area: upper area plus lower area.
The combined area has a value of 284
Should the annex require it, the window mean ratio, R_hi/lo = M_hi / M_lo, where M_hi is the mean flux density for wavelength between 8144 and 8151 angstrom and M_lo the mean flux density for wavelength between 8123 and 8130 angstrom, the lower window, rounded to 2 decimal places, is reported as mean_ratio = 0.99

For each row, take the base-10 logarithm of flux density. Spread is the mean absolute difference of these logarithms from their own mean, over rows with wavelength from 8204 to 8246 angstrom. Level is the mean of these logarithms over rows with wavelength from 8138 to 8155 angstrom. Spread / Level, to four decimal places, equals 0.0163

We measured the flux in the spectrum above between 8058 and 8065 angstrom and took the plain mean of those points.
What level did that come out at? 12.7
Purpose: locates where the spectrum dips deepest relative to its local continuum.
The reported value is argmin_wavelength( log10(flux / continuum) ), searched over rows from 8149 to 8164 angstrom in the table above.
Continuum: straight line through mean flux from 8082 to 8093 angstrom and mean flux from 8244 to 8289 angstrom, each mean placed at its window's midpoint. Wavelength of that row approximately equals 8150.18 angstrom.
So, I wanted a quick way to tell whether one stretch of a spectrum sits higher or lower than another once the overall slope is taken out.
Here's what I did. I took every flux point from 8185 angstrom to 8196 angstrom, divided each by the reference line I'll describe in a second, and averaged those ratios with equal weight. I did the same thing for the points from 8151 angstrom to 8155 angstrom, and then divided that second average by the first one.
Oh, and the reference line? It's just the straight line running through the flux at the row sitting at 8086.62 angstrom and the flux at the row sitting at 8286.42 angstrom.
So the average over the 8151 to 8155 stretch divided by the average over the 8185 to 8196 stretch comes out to 1.07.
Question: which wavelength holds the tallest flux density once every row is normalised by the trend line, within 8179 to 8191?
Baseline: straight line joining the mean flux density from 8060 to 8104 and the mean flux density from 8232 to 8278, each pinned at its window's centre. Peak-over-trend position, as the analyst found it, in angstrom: 8182.15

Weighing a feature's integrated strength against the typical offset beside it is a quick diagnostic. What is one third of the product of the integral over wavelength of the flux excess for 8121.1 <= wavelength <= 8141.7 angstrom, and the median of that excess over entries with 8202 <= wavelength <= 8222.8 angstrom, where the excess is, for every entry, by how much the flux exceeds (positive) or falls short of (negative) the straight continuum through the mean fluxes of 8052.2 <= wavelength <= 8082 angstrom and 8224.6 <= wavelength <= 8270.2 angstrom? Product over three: 0.39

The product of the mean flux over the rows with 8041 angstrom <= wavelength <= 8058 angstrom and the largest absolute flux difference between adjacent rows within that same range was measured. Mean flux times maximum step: 11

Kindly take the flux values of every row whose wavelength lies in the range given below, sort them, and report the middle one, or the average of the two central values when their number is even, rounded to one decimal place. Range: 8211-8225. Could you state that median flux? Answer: 12.2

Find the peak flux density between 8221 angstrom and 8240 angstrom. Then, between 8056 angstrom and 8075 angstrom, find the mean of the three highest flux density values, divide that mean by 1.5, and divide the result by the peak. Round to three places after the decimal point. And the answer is 0.633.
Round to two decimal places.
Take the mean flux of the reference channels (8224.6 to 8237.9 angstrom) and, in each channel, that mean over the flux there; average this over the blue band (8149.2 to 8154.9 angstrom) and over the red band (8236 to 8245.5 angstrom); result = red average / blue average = 0.99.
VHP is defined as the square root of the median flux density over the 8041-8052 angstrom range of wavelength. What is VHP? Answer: 3.63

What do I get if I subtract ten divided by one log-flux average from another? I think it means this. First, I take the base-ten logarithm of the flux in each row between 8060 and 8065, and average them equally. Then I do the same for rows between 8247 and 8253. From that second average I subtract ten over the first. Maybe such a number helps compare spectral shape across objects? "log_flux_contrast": -8.05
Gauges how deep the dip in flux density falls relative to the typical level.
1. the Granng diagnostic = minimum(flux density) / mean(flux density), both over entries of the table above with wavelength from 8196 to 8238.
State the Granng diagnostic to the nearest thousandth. 0.935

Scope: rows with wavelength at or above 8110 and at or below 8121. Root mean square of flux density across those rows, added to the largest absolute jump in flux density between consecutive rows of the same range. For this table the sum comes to 13.3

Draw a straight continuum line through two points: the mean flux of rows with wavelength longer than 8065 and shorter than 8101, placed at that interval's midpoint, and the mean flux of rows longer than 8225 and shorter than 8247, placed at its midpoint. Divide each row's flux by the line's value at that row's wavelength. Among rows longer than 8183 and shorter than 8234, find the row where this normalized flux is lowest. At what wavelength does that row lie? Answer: 8191.57 angstrom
